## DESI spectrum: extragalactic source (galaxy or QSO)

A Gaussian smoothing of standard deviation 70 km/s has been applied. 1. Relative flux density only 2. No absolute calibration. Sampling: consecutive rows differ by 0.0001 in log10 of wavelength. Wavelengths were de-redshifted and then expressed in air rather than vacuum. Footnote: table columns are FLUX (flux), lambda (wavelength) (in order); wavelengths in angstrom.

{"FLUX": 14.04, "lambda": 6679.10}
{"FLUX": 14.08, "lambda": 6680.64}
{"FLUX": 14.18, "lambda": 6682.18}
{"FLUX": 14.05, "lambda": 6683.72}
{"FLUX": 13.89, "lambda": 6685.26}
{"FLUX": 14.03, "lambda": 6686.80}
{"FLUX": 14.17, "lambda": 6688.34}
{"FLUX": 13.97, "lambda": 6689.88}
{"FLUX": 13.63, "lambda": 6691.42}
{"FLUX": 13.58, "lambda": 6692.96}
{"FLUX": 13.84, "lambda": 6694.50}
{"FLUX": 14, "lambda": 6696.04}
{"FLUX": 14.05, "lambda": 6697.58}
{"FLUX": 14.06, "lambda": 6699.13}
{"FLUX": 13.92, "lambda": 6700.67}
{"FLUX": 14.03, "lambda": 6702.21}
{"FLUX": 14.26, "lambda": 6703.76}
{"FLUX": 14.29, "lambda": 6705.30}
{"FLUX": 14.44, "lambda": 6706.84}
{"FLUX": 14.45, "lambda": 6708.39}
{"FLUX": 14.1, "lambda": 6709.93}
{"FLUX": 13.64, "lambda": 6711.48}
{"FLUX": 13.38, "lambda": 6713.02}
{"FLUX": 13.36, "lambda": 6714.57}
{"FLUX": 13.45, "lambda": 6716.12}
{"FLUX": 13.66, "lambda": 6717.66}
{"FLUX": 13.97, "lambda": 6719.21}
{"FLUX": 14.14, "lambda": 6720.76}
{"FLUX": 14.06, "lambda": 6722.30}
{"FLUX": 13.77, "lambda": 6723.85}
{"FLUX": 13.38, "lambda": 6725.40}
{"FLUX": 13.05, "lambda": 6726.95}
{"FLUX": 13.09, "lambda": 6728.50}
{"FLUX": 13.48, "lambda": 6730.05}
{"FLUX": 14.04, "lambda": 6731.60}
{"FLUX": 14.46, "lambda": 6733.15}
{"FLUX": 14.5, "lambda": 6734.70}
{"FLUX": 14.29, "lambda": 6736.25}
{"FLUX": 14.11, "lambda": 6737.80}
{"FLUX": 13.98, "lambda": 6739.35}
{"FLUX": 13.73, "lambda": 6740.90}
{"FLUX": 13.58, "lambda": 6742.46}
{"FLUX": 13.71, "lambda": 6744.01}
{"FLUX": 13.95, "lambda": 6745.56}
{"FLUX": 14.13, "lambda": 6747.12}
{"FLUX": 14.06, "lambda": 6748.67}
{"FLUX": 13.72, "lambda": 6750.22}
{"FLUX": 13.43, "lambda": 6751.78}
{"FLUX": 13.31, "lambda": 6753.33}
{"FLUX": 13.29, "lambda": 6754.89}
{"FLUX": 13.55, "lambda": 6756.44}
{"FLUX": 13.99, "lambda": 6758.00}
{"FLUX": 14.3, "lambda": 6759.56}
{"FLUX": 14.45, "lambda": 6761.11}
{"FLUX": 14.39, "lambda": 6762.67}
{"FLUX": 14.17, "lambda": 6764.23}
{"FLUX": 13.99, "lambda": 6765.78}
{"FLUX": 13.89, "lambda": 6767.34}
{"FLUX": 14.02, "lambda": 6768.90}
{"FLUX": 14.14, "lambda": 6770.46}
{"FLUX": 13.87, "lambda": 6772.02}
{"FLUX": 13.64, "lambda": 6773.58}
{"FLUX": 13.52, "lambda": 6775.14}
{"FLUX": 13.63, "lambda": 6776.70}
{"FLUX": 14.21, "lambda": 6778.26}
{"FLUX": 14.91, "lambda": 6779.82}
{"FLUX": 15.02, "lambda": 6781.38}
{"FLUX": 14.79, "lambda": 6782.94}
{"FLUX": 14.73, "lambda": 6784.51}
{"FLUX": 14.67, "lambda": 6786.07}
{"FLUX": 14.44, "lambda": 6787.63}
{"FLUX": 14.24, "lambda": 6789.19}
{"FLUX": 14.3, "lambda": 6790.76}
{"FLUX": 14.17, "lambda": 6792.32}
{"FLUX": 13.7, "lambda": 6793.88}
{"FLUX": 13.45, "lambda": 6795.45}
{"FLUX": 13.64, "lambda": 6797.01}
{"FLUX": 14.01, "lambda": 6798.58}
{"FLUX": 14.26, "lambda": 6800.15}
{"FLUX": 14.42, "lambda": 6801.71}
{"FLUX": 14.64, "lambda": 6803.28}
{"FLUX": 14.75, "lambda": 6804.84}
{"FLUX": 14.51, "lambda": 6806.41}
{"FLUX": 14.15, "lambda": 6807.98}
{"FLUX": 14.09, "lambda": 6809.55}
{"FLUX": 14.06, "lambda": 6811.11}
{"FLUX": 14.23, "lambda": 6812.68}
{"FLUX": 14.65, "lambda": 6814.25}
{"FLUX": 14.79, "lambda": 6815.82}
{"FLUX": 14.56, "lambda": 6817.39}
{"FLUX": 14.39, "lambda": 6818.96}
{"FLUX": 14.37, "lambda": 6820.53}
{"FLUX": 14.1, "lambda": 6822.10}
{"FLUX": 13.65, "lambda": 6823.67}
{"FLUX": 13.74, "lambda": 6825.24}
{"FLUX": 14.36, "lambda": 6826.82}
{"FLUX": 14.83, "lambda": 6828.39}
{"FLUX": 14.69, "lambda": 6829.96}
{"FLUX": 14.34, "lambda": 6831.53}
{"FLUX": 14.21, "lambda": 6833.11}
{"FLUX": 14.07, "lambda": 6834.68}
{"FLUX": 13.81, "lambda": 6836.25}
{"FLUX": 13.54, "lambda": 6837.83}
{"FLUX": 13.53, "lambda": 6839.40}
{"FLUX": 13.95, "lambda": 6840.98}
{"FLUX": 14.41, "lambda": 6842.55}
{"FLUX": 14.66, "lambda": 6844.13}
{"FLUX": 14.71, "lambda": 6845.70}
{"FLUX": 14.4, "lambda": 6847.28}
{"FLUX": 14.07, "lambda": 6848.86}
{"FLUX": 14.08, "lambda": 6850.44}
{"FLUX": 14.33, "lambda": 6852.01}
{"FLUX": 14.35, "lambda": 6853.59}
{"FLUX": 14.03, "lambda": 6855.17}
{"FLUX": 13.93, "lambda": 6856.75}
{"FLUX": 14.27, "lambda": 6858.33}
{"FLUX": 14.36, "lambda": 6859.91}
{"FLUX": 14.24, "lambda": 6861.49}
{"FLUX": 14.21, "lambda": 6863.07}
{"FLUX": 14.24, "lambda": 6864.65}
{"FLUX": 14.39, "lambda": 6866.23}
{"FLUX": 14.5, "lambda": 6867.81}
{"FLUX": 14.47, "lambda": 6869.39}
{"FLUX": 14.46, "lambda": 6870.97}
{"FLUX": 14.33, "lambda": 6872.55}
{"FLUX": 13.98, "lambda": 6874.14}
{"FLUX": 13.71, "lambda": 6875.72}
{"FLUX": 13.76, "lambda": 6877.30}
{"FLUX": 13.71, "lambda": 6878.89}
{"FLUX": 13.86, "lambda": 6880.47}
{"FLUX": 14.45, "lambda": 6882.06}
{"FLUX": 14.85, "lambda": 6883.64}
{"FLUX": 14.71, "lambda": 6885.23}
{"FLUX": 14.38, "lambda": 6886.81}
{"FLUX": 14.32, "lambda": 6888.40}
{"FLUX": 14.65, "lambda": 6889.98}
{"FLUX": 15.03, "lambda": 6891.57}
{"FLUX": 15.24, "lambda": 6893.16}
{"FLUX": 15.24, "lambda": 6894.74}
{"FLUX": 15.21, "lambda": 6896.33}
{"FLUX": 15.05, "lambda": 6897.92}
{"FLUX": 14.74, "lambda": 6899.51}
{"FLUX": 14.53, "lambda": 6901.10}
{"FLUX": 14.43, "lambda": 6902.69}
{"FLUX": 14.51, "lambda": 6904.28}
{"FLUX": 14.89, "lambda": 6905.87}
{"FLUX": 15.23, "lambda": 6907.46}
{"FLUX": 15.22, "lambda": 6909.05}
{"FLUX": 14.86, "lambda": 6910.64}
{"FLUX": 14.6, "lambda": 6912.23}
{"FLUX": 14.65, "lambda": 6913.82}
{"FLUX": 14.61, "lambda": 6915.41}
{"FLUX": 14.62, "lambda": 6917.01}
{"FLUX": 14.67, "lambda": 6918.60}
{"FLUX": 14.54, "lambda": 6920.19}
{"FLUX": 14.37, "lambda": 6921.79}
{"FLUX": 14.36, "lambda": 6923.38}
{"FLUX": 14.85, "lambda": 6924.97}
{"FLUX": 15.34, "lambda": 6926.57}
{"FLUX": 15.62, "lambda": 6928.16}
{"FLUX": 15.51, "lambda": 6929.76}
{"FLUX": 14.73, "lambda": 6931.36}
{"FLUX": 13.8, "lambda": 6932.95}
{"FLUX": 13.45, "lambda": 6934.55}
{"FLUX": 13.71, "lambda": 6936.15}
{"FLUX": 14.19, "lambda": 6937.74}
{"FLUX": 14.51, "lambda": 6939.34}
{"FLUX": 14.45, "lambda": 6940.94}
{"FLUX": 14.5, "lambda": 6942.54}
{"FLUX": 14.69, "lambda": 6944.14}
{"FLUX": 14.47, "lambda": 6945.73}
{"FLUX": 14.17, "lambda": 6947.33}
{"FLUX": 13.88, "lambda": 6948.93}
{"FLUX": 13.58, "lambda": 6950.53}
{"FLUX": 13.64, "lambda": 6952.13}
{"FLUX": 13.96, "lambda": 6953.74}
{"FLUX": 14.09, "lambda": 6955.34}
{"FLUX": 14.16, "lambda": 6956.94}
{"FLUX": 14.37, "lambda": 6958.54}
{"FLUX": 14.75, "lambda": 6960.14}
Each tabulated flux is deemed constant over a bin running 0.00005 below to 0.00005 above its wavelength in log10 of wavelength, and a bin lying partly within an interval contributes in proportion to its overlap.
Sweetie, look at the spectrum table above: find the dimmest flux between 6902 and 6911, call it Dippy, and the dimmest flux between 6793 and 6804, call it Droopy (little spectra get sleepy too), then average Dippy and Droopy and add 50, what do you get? 63.9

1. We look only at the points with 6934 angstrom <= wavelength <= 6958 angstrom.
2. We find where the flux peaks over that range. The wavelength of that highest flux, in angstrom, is 6944.14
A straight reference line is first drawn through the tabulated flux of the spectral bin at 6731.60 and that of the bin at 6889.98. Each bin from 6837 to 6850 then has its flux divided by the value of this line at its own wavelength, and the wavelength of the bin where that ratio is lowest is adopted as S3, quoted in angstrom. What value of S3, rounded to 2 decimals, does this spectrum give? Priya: 6839.40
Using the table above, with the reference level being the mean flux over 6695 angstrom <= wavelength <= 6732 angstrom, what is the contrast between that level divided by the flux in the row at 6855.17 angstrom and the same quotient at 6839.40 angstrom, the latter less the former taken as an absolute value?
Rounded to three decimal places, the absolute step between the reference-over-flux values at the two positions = 0.036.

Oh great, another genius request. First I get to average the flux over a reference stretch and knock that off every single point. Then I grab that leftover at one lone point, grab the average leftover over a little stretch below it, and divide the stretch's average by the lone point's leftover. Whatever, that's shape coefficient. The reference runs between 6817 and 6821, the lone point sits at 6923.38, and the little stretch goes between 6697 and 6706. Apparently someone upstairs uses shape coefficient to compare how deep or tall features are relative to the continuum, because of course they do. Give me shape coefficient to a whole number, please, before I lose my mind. 4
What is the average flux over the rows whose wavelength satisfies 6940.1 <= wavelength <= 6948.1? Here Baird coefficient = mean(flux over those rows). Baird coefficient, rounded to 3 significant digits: 14.5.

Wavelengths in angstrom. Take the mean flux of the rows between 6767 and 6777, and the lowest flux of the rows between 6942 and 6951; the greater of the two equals 13.82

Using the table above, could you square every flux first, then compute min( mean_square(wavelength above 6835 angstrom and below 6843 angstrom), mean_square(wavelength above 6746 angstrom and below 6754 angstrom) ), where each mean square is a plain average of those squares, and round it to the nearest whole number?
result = 189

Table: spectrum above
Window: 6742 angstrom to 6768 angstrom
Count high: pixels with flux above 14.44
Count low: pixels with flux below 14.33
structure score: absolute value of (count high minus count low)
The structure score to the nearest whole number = 14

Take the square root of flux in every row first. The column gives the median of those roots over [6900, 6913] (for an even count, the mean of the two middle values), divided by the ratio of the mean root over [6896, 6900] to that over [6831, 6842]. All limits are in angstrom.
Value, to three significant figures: 3.70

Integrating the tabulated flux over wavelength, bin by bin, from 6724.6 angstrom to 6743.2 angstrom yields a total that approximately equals 257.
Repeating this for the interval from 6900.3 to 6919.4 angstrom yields 281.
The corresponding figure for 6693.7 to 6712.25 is 261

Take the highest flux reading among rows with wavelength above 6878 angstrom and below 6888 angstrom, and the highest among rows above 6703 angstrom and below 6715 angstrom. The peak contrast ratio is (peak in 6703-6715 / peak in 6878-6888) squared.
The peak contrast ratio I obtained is 0.95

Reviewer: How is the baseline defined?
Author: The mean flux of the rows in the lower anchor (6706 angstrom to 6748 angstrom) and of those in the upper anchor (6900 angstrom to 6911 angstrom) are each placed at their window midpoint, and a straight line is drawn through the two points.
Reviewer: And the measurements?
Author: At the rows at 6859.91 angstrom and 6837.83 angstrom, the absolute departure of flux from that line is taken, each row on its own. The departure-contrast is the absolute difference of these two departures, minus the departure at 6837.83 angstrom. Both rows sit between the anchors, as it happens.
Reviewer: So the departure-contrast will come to -0.20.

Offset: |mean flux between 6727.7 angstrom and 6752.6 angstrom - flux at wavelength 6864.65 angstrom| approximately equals 0.35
